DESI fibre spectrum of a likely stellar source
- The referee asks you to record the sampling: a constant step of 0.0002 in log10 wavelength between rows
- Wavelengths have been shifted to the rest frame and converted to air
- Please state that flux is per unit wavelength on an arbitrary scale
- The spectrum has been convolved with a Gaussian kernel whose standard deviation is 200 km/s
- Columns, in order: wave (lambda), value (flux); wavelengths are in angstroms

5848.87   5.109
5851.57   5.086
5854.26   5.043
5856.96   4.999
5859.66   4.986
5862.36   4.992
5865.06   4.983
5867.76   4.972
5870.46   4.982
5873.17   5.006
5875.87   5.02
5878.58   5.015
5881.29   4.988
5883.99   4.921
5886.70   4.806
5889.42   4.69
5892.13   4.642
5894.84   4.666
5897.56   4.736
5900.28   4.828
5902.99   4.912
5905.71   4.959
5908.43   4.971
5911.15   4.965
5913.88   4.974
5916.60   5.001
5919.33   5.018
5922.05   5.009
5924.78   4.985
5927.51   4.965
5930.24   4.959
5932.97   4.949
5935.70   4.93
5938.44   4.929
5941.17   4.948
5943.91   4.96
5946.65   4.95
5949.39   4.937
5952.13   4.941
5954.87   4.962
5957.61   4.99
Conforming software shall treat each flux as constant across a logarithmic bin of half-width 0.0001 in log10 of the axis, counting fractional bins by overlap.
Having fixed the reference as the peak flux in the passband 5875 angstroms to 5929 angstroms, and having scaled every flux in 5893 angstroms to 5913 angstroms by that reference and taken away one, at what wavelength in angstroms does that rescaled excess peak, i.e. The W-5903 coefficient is 5908.43 angstroms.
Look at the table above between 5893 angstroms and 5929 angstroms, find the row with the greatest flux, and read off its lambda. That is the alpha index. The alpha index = 5919.33 angstroms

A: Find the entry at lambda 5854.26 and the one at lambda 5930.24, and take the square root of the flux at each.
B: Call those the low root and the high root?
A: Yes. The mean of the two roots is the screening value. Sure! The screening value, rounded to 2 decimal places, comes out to 2.24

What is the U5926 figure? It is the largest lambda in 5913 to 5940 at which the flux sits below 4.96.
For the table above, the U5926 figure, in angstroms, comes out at 5938.44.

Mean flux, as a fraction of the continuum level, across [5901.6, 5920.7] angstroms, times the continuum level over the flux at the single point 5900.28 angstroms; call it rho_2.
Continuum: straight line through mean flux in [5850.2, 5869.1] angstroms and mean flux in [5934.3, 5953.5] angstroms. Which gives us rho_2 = 1.03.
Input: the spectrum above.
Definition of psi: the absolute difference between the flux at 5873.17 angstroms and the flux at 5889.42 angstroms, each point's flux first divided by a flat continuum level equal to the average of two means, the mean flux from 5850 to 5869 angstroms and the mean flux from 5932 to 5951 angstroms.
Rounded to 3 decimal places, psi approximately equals 0.064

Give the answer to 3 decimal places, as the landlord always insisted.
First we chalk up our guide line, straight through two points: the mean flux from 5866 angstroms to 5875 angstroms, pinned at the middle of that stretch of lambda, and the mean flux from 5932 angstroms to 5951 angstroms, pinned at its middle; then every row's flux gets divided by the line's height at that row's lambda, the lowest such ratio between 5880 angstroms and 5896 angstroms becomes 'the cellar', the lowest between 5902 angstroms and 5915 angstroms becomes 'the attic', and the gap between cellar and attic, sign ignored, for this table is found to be 0.056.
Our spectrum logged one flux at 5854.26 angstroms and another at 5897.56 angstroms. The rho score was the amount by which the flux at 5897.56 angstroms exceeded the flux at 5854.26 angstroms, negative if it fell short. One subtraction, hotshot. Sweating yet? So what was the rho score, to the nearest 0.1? -0.3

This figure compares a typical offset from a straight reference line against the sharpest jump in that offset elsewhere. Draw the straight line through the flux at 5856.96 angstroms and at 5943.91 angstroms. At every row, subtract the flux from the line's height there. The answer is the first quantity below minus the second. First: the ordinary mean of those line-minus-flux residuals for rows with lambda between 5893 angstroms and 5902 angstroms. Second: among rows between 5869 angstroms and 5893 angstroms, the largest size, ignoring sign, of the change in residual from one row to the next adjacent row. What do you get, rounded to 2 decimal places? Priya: 0.12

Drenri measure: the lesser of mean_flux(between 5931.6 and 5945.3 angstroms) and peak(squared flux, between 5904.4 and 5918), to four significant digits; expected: 4.943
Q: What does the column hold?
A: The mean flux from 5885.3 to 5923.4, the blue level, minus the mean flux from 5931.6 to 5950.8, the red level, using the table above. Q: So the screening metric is -0.07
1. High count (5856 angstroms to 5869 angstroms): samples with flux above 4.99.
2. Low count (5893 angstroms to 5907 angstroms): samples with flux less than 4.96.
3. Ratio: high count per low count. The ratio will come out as 0.4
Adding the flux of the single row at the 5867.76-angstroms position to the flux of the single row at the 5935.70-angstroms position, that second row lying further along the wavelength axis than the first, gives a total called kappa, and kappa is 9.90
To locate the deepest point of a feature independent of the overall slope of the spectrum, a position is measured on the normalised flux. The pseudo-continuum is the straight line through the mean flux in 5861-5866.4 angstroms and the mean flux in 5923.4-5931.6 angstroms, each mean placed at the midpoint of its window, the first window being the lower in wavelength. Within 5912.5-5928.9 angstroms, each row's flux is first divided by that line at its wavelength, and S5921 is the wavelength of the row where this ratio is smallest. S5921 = 5927.51 angstroms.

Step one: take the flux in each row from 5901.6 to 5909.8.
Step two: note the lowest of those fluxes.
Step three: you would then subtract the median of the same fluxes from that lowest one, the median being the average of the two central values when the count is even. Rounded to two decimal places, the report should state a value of -0.05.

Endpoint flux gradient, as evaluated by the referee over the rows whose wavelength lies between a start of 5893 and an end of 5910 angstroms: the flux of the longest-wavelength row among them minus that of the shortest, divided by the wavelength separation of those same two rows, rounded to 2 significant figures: 0.022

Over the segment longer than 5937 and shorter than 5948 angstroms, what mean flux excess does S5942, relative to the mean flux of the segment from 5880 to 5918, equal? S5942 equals 0.09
